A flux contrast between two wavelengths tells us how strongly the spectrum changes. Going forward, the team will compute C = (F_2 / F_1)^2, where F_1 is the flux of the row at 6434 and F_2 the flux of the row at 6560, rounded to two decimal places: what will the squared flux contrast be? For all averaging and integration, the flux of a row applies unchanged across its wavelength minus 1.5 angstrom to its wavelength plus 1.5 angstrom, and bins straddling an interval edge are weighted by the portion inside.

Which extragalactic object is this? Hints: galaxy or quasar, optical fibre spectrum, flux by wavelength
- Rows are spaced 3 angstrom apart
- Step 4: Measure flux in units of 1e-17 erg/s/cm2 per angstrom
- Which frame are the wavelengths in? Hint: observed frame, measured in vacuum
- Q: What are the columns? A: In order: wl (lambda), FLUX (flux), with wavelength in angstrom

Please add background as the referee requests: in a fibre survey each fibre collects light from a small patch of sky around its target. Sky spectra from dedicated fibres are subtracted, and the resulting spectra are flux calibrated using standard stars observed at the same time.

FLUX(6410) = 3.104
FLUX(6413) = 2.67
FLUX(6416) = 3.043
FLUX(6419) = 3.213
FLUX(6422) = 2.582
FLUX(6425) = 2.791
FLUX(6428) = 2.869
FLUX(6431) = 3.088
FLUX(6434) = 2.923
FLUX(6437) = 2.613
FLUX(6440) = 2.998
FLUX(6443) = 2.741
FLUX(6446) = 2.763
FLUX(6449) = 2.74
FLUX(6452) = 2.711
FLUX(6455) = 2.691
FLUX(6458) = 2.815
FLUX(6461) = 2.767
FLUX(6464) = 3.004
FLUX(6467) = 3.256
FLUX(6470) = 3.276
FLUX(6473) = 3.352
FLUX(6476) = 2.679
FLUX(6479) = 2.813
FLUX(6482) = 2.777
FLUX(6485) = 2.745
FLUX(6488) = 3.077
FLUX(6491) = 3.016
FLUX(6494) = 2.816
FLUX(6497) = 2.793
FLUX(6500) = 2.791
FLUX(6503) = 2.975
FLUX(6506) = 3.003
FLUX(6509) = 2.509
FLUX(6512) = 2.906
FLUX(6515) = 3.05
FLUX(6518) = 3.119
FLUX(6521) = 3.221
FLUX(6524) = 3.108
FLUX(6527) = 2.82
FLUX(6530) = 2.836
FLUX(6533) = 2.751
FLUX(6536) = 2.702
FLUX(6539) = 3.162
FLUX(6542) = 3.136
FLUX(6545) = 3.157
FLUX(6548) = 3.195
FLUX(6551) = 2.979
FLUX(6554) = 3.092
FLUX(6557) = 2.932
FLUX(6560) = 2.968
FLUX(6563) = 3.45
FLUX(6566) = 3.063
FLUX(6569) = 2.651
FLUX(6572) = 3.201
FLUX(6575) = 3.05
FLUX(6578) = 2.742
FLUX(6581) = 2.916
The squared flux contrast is 1.03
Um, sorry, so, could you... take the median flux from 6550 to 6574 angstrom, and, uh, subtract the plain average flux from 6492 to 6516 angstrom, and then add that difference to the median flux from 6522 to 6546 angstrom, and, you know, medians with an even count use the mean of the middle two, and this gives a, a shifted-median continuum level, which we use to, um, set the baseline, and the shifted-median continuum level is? 3.14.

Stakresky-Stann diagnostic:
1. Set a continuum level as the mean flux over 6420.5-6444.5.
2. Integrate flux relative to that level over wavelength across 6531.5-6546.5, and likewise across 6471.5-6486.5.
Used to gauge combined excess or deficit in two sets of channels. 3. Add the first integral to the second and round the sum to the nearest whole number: 3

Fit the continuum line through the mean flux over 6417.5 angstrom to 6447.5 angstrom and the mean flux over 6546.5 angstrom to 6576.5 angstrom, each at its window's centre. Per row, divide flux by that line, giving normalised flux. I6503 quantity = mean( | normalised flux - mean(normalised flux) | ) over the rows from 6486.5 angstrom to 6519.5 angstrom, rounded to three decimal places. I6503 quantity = 0.046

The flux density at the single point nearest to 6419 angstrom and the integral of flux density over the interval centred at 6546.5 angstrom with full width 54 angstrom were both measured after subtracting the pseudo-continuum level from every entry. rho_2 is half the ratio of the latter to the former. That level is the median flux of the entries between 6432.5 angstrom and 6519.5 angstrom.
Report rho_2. 14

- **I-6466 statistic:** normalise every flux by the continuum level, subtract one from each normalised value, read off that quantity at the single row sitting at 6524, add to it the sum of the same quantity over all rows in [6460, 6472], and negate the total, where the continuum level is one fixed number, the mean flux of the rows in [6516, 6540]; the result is -0.2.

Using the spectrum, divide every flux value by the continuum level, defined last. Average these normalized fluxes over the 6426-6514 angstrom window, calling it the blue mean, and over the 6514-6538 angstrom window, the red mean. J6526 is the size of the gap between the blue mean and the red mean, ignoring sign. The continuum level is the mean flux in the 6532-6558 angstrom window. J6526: 0.024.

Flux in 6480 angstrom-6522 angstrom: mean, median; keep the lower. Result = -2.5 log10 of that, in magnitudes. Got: -1.16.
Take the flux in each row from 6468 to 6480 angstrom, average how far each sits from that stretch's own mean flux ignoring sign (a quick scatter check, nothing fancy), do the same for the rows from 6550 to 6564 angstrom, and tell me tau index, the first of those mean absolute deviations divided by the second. 1.9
